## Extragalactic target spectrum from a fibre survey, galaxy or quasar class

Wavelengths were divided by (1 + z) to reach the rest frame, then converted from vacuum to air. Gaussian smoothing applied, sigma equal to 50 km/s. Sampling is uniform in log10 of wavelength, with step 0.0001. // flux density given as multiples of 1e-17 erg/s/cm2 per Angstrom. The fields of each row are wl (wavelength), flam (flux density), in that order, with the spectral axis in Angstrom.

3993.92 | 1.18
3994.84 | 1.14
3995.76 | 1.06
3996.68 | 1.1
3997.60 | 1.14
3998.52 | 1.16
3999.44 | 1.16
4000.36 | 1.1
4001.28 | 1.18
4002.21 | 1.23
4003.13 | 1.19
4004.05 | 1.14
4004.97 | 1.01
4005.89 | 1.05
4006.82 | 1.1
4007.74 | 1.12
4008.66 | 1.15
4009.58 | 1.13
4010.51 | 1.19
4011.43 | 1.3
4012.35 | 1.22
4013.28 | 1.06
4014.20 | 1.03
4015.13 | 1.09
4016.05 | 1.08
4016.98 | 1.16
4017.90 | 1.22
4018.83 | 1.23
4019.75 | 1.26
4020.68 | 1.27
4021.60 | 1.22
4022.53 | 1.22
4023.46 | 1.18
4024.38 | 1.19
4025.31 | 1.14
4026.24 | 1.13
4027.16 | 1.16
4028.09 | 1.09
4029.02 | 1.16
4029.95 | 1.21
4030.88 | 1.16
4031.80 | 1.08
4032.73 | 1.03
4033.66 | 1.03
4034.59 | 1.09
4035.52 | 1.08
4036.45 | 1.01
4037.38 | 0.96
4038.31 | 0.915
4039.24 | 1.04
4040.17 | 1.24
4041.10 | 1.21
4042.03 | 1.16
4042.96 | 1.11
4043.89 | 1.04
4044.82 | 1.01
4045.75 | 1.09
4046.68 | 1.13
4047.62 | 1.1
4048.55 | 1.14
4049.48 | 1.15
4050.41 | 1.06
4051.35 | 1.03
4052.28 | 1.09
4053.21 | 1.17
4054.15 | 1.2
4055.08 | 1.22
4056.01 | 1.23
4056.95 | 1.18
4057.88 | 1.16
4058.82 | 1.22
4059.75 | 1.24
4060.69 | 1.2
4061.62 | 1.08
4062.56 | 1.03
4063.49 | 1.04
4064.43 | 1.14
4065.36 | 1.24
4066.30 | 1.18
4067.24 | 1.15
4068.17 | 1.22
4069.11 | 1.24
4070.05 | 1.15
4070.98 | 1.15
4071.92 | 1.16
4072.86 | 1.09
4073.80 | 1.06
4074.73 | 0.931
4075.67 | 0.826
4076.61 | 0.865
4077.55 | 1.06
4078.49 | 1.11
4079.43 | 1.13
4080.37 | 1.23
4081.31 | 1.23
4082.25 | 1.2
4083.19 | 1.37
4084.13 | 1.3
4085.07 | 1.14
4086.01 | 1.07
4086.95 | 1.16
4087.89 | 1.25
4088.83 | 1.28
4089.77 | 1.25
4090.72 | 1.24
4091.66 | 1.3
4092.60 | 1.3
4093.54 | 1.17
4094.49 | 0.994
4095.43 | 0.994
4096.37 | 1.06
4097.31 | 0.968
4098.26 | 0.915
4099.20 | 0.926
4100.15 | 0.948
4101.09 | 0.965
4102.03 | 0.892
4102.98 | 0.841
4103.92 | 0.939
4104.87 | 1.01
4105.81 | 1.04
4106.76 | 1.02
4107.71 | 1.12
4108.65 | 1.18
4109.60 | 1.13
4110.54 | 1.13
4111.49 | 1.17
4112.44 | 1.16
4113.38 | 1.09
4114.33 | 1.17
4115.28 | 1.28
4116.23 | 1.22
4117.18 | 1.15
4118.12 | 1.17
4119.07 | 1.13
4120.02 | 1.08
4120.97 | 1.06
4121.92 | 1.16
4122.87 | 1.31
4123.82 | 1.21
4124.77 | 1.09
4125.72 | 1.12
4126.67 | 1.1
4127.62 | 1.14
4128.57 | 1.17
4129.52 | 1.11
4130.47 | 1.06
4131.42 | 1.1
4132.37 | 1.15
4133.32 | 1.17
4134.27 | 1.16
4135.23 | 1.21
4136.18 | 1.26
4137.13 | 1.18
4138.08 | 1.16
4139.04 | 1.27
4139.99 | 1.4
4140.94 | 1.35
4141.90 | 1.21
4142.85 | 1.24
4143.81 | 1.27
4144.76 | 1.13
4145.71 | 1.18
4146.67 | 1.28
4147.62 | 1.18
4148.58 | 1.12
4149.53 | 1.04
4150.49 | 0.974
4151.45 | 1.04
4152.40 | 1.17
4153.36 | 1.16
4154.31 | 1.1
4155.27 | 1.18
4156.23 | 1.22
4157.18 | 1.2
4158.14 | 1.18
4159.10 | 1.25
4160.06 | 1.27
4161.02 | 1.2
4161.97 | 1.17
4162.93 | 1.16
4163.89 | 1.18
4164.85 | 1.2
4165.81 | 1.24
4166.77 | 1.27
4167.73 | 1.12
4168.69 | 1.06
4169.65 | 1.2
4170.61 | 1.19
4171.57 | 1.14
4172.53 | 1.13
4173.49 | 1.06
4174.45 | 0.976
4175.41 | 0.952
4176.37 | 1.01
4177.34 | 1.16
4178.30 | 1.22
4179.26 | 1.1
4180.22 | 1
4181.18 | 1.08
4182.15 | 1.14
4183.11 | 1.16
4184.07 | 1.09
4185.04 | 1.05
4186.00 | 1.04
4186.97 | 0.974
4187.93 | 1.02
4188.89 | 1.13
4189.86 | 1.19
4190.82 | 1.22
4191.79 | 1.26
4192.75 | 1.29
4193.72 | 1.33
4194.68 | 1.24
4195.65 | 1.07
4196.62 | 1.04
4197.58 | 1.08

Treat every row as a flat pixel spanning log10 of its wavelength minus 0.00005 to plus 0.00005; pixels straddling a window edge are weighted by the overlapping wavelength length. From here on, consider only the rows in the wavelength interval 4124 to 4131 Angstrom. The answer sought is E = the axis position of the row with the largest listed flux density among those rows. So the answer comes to 4128.57 Angstrom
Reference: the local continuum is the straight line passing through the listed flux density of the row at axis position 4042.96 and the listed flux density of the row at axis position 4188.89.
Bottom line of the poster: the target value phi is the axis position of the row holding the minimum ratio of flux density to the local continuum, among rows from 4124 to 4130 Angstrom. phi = 4124.77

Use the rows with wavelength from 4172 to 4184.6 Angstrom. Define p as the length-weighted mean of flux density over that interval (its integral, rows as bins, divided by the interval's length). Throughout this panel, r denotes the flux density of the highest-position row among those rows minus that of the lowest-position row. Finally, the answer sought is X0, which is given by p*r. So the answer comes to -0.04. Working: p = 1.08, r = -0.04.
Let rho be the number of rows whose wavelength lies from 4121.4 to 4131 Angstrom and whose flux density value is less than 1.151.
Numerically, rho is 6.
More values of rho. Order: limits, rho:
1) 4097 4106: 10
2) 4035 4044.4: 7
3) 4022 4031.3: 3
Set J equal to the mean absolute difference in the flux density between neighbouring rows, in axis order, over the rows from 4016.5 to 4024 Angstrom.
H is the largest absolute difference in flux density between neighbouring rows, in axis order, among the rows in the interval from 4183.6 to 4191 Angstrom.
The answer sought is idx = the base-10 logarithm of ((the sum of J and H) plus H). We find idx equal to -0.60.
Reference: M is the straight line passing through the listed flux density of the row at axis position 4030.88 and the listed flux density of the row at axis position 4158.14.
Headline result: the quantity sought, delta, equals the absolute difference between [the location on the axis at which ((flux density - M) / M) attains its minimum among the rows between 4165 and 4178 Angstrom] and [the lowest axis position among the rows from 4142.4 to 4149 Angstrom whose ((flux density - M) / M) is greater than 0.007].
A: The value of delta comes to 32.6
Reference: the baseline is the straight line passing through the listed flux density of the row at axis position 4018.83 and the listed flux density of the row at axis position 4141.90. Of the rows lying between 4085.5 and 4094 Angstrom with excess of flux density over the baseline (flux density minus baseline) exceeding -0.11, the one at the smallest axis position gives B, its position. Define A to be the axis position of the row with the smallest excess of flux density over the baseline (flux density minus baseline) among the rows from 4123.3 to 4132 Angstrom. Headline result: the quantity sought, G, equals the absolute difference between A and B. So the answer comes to 43.5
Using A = 4130.47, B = 4086.95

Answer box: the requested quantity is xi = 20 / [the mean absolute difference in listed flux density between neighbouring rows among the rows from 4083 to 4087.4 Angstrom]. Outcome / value 205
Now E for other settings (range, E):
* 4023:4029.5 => 4024.38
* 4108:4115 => 4108.65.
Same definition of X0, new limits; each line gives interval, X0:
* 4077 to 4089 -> 0.26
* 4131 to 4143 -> 0.17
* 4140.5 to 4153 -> -0.21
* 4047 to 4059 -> 0.14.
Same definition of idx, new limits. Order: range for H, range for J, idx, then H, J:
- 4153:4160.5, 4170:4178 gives -0.65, 0.080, 0.064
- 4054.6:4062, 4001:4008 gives -0.53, 0.120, 0.054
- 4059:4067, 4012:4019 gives -0.52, 0.120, 0.059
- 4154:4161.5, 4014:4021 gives -0.71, 0.080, 0.037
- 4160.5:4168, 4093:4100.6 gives -0.44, 0.150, 0.060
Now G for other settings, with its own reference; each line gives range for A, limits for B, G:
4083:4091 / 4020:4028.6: 65.3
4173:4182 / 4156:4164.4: 19.2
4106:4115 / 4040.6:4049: 65.7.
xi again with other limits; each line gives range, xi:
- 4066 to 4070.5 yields 381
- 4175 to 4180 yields 206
